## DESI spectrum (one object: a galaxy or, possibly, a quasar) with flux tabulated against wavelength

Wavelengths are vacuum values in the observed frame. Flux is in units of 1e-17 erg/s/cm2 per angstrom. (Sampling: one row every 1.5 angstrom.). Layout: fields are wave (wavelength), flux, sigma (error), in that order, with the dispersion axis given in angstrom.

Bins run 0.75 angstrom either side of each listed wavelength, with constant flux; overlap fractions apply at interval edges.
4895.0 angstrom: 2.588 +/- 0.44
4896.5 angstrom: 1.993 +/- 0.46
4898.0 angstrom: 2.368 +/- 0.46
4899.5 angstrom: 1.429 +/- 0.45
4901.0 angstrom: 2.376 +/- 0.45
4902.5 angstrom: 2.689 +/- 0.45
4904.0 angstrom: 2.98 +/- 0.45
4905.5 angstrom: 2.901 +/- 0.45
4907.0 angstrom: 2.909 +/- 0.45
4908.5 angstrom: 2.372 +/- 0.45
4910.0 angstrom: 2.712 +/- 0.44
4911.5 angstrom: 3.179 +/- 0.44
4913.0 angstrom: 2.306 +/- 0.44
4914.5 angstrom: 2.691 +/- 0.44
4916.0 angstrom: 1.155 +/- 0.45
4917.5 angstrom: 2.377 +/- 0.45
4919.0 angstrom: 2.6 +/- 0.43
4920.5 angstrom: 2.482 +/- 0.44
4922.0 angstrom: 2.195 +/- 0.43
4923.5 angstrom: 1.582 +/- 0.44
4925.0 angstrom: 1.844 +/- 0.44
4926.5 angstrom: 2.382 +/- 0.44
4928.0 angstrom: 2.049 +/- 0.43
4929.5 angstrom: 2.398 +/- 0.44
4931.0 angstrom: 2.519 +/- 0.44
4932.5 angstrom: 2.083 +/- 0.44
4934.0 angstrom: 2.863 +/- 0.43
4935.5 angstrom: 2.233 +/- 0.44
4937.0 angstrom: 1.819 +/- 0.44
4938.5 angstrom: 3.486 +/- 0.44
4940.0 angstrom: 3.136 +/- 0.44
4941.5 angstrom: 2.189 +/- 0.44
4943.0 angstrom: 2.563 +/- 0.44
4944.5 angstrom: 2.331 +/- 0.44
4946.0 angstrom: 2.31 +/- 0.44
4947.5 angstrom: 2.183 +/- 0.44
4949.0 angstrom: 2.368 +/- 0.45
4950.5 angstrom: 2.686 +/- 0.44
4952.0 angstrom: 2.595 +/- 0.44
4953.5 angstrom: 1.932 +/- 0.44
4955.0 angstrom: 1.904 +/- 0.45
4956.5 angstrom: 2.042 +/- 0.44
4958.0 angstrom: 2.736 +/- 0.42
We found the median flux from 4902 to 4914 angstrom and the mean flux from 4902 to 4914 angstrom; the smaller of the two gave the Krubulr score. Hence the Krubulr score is 2.76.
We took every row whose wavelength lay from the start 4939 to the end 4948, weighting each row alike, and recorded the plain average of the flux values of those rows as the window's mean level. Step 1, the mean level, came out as 2.5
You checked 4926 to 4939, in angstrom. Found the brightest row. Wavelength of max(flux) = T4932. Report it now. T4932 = 4938.5 angstrom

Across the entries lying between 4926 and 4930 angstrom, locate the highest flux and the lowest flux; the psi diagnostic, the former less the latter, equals 0.3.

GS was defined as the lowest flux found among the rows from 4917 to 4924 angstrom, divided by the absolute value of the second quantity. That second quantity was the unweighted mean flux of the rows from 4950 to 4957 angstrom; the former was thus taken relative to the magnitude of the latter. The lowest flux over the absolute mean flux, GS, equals 0.71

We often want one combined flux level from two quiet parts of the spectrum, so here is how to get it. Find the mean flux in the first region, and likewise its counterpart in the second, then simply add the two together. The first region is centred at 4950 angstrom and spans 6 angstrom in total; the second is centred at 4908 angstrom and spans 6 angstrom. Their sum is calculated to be 5.18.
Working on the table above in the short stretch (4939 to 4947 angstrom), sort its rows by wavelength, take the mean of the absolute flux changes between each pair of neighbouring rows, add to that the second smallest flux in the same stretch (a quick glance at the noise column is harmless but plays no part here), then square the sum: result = 7.3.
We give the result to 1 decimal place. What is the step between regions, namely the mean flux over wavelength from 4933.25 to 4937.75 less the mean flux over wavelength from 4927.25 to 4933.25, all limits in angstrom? 0.0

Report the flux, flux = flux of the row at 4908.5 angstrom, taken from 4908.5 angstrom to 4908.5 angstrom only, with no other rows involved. 2.372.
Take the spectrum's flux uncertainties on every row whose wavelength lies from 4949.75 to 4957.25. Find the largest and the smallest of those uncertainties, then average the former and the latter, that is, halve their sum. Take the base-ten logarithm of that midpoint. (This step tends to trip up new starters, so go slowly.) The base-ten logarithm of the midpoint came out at -0.3516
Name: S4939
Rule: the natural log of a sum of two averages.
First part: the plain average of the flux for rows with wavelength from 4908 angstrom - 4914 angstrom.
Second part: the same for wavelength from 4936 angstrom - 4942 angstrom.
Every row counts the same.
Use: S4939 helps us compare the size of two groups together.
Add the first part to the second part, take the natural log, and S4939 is 1.67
